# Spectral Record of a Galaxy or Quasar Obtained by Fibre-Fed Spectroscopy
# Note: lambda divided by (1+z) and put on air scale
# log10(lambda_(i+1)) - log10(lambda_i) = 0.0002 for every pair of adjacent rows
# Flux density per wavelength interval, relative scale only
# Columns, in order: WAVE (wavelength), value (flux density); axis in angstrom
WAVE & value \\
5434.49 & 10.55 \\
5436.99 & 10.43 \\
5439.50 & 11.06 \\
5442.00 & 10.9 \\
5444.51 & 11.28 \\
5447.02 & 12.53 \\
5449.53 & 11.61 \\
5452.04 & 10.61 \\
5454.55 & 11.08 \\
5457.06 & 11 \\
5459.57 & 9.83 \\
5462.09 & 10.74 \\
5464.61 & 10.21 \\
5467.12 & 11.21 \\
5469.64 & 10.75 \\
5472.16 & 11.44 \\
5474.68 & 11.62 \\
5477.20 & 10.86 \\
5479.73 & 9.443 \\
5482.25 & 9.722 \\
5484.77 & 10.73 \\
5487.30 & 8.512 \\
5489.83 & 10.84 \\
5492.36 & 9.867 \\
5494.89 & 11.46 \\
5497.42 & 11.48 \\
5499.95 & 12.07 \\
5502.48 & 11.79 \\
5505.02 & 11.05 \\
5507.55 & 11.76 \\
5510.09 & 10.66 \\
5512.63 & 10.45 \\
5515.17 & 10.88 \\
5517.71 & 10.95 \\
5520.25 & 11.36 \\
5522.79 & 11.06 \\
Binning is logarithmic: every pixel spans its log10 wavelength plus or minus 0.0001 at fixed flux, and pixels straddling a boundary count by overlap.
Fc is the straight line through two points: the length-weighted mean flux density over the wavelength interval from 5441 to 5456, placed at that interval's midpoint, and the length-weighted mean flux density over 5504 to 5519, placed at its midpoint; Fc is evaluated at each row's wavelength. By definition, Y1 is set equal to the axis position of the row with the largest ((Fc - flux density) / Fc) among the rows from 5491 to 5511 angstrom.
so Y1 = 5492.36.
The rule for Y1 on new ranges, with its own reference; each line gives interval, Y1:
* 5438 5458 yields 5452.04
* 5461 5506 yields 5487.30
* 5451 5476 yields 5459.57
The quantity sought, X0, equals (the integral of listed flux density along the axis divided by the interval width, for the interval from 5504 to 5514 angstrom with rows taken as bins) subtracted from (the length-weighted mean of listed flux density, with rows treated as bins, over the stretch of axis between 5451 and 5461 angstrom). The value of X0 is -0.3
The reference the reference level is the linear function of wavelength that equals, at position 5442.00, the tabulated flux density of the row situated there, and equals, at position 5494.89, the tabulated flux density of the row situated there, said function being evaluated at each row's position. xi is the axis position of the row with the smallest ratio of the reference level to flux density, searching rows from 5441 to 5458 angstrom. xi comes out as 5447.02 angstrom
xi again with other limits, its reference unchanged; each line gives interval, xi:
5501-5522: 5502.48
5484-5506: 5499.95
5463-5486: 5474.68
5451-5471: 5454.55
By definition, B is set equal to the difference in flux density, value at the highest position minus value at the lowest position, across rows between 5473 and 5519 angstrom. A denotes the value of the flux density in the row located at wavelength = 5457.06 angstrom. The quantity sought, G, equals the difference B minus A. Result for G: -11.7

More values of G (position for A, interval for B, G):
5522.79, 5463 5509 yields -9.5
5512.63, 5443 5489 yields -13.2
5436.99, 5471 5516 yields -11.0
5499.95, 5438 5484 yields -13.4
